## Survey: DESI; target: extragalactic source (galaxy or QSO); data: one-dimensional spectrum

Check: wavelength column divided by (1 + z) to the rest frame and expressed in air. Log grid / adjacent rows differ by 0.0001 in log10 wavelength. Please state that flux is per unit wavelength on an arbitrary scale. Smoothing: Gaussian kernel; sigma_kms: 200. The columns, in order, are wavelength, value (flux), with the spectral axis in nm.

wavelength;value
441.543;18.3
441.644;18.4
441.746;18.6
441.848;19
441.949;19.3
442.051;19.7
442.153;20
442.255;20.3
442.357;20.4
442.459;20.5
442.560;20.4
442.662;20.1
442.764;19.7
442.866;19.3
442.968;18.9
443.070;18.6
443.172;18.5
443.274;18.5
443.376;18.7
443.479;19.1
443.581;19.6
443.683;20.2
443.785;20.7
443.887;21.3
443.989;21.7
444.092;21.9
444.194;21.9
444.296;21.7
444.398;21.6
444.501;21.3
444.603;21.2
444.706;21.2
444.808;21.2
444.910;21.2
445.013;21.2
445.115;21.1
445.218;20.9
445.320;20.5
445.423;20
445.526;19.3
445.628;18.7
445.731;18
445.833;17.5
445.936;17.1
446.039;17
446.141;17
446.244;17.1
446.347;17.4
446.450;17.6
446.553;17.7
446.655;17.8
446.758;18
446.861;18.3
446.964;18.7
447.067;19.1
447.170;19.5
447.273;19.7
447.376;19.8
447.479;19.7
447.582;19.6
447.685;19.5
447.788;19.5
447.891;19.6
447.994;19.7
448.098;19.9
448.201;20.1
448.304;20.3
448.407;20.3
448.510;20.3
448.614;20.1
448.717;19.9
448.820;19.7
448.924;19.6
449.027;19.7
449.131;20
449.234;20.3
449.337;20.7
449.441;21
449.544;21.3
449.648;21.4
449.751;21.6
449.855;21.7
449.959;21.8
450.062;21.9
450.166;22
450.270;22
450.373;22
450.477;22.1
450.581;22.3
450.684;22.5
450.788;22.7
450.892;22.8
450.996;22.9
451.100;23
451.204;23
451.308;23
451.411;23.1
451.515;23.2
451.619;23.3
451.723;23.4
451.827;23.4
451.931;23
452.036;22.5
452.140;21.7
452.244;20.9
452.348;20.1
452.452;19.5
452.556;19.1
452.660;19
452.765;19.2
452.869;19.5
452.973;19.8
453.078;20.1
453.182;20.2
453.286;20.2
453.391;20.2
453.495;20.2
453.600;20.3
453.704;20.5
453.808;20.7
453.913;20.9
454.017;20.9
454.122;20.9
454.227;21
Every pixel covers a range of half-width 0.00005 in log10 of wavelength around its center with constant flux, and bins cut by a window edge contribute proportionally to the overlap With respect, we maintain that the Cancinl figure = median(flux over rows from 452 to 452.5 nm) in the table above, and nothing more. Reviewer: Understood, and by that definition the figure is 20.9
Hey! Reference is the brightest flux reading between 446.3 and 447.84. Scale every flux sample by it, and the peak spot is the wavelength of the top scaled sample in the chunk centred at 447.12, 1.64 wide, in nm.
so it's 447.376 nm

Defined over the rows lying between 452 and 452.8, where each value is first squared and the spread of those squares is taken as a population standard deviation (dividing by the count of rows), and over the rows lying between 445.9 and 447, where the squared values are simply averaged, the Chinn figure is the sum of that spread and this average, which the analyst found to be 361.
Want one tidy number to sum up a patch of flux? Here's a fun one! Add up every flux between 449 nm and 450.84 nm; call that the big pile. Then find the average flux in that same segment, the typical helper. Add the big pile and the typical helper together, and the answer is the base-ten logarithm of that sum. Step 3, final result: 2.6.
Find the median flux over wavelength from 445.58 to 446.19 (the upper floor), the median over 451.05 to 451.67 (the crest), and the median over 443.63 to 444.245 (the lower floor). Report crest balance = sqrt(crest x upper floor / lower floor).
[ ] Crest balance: 4.3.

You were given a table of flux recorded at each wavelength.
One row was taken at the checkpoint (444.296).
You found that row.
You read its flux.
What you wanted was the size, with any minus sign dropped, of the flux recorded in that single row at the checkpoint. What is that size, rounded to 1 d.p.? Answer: 21.7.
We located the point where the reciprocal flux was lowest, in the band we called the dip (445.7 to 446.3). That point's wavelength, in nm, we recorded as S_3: 445.731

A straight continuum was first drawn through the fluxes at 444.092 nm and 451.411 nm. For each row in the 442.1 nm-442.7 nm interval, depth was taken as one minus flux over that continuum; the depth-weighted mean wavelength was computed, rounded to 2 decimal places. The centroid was 442.41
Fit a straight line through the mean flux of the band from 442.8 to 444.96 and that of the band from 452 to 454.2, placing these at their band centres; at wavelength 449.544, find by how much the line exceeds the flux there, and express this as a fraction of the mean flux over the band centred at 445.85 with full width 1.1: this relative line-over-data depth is -0.05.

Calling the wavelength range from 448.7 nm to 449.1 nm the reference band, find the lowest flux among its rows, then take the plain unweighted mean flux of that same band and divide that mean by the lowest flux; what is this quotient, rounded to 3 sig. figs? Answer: 1.01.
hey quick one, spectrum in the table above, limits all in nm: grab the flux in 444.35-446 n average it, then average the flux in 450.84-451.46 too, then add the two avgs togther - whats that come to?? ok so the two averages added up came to 43.1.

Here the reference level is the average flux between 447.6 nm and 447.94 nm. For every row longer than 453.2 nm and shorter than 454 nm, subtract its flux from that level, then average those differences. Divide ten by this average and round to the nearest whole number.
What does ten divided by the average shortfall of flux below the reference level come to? -11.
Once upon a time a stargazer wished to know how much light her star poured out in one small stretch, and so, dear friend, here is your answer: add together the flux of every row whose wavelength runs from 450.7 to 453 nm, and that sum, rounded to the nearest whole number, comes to 478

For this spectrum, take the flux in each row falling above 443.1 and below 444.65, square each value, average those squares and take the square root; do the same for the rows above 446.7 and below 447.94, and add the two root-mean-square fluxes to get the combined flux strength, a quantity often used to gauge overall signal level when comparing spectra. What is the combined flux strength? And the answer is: 39.8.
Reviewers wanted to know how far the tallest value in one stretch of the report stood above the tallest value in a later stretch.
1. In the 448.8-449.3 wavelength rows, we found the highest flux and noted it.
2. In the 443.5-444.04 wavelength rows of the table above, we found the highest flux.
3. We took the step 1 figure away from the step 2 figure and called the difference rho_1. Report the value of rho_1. 1.4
